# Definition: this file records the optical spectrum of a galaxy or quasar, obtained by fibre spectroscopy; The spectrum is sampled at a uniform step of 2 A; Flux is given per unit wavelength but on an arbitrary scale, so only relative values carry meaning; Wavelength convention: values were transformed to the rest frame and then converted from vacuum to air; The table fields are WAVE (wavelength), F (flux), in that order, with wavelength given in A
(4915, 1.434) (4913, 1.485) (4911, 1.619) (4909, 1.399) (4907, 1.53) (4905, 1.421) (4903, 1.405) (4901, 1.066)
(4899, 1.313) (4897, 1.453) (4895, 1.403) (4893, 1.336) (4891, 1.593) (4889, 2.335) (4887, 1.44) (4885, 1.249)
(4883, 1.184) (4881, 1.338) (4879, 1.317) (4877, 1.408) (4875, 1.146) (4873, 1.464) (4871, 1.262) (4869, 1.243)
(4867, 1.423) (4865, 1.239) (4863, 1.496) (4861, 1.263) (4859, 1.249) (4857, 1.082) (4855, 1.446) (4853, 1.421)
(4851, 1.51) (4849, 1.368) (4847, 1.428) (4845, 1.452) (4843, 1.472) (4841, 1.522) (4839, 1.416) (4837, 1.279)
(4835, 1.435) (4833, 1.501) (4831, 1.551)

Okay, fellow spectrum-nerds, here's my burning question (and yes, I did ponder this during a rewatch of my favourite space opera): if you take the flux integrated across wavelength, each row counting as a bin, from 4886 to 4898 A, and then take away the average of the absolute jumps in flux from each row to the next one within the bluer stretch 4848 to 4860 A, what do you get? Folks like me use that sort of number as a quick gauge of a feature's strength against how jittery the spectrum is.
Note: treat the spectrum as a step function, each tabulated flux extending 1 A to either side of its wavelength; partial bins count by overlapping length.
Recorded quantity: 19.0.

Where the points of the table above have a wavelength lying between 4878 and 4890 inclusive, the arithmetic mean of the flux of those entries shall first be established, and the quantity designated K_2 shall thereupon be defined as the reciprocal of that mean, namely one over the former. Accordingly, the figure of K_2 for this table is 0.677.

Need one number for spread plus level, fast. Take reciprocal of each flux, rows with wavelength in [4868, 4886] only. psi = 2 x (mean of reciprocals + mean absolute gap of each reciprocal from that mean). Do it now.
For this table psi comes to 1.66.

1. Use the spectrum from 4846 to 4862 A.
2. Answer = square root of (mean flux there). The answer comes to 1.16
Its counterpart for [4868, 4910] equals 1.18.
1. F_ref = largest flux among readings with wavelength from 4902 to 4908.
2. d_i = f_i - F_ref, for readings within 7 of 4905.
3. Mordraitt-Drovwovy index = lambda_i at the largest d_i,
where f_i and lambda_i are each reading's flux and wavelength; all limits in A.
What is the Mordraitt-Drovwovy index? 4911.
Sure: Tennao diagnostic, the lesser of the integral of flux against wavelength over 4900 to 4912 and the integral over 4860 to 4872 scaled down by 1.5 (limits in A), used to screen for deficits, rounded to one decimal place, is 10.6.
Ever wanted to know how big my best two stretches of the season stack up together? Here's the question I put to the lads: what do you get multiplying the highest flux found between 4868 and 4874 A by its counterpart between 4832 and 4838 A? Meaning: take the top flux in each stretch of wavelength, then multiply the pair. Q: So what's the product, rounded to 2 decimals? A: 2.20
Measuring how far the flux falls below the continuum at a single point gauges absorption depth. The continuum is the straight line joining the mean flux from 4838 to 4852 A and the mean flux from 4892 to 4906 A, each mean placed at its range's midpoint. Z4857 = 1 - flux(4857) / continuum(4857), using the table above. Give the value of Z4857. 0.24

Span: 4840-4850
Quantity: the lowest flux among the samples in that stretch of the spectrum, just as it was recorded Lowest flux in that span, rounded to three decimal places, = 1.368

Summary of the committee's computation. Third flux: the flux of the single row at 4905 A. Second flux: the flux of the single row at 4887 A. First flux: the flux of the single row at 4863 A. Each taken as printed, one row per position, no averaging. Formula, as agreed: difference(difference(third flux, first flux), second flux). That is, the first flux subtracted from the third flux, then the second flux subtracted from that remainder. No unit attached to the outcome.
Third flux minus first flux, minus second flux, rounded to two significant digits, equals -1.5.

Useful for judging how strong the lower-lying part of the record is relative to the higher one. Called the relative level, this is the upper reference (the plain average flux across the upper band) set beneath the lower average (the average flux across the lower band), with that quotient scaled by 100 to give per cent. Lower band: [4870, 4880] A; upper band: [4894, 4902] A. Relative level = 101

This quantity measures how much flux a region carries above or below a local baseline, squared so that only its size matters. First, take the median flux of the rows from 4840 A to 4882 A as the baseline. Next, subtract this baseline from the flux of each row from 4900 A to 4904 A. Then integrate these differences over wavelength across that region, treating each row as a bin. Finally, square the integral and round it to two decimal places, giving 0.48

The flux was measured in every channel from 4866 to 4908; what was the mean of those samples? 1.40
